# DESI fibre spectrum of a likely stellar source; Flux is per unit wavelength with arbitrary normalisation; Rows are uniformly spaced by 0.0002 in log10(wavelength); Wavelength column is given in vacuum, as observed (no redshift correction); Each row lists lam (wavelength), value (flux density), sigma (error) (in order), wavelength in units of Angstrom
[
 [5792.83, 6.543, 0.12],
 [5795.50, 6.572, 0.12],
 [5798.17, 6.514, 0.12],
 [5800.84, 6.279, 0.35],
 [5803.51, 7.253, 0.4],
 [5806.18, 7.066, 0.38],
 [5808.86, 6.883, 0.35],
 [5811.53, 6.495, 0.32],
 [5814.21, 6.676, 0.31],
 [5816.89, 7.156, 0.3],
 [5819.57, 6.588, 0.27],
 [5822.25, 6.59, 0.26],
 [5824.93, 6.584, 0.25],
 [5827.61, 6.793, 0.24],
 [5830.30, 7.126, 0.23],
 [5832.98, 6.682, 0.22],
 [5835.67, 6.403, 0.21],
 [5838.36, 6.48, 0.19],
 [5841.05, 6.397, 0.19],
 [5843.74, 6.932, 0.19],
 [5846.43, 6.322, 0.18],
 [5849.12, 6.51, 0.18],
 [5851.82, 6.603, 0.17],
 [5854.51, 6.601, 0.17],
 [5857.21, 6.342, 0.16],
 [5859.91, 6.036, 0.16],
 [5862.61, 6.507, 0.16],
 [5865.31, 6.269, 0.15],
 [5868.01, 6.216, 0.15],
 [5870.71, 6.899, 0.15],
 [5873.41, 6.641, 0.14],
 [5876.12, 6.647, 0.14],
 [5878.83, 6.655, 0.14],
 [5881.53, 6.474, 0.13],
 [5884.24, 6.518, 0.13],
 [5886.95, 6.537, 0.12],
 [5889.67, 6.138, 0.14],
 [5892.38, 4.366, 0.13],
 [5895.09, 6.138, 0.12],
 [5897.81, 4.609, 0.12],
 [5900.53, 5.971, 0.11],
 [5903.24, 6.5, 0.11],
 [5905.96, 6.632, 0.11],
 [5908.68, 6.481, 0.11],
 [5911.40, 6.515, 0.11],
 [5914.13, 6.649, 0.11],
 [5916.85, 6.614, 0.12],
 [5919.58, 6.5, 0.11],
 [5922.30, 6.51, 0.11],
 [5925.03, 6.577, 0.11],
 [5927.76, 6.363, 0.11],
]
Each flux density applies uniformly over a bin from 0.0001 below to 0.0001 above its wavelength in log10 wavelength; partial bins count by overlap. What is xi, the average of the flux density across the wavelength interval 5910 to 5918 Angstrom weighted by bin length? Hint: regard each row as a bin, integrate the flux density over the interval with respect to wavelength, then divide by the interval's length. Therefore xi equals 6.59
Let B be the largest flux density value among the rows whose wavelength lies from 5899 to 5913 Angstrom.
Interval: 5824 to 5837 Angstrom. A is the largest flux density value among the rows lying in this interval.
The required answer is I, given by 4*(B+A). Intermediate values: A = 7.126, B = 6.632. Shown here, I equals 55.0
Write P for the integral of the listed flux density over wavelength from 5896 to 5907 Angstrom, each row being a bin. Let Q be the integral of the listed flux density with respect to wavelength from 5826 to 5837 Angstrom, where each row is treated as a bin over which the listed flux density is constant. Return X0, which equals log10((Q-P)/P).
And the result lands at -0.9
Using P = 65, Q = 74.2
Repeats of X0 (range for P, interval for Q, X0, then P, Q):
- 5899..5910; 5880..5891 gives -2.1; 70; 70.6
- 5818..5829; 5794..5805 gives -2.8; 73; 73.3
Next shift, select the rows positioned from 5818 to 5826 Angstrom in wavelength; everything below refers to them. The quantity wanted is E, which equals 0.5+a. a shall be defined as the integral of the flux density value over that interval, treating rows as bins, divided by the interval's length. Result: 7.11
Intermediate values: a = 6.6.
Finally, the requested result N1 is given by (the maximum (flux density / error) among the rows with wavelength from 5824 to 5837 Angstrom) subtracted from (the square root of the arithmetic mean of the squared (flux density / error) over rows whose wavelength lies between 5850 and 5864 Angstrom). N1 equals 8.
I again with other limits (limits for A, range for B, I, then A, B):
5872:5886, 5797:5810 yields 55.6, 6.655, 7.253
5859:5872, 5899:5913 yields 54.1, 6.899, 6.632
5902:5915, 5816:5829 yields 55.2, 6.649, 7.156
